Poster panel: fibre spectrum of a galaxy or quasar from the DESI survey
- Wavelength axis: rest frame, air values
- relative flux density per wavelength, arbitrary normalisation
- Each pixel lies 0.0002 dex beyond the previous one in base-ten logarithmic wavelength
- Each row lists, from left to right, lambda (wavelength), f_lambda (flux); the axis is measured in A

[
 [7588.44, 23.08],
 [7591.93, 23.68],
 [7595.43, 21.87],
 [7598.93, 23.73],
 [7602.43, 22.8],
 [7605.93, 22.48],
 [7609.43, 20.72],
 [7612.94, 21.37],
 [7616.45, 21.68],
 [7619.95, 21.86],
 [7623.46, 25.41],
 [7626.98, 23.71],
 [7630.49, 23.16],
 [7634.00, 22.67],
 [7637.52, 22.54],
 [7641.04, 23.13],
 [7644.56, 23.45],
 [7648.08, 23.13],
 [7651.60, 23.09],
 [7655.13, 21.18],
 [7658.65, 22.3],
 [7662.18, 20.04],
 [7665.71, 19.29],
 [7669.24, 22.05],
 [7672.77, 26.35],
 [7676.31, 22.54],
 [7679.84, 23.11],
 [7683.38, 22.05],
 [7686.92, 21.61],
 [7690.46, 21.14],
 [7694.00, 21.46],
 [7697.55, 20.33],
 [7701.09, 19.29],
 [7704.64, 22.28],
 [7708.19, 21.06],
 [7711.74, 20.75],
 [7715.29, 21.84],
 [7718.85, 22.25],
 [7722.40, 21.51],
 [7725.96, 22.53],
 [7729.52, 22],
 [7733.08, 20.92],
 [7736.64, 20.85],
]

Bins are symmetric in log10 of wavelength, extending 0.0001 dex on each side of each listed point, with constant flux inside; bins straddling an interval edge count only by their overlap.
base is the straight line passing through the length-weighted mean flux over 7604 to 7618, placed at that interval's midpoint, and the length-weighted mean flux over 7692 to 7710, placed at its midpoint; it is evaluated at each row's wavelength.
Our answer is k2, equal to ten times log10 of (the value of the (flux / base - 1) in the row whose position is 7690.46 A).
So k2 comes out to -20.8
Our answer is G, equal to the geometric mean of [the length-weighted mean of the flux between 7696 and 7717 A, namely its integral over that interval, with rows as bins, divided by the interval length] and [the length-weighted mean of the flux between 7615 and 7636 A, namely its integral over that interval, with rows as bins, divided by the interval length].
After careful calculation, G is 22.0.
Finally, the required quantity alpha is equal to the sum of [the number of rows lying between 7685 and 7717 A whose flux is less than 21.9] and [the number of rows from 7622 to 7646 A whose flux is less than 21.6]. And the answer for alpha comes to 8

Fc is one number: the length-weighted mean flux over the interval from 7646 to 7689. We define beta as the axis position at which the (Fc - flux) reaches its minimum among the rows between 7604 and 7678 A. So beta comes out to 7672.77 A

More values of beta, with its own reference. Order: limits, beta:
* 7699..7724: 7704.64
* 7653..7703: 7672.77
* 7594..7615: 7598.93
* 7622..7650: 7623.46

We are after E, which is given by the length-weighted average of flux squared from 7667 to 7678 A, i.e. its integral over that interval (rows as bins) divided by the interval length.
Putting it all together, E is 555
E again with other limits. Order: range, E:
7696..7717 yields 439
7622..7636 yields 562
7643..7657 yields 516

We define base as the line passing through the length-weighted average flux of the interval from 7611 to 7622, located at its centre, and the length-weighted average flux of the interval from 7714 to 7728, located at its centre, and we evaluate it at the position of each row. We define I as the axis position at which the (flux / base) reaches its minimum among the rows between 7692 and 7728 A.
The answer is 7701.09 A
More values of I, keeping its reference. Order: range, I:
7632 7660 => 7655.13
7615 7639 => 7616.45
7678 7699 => 7697.55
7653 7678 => 7665.71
